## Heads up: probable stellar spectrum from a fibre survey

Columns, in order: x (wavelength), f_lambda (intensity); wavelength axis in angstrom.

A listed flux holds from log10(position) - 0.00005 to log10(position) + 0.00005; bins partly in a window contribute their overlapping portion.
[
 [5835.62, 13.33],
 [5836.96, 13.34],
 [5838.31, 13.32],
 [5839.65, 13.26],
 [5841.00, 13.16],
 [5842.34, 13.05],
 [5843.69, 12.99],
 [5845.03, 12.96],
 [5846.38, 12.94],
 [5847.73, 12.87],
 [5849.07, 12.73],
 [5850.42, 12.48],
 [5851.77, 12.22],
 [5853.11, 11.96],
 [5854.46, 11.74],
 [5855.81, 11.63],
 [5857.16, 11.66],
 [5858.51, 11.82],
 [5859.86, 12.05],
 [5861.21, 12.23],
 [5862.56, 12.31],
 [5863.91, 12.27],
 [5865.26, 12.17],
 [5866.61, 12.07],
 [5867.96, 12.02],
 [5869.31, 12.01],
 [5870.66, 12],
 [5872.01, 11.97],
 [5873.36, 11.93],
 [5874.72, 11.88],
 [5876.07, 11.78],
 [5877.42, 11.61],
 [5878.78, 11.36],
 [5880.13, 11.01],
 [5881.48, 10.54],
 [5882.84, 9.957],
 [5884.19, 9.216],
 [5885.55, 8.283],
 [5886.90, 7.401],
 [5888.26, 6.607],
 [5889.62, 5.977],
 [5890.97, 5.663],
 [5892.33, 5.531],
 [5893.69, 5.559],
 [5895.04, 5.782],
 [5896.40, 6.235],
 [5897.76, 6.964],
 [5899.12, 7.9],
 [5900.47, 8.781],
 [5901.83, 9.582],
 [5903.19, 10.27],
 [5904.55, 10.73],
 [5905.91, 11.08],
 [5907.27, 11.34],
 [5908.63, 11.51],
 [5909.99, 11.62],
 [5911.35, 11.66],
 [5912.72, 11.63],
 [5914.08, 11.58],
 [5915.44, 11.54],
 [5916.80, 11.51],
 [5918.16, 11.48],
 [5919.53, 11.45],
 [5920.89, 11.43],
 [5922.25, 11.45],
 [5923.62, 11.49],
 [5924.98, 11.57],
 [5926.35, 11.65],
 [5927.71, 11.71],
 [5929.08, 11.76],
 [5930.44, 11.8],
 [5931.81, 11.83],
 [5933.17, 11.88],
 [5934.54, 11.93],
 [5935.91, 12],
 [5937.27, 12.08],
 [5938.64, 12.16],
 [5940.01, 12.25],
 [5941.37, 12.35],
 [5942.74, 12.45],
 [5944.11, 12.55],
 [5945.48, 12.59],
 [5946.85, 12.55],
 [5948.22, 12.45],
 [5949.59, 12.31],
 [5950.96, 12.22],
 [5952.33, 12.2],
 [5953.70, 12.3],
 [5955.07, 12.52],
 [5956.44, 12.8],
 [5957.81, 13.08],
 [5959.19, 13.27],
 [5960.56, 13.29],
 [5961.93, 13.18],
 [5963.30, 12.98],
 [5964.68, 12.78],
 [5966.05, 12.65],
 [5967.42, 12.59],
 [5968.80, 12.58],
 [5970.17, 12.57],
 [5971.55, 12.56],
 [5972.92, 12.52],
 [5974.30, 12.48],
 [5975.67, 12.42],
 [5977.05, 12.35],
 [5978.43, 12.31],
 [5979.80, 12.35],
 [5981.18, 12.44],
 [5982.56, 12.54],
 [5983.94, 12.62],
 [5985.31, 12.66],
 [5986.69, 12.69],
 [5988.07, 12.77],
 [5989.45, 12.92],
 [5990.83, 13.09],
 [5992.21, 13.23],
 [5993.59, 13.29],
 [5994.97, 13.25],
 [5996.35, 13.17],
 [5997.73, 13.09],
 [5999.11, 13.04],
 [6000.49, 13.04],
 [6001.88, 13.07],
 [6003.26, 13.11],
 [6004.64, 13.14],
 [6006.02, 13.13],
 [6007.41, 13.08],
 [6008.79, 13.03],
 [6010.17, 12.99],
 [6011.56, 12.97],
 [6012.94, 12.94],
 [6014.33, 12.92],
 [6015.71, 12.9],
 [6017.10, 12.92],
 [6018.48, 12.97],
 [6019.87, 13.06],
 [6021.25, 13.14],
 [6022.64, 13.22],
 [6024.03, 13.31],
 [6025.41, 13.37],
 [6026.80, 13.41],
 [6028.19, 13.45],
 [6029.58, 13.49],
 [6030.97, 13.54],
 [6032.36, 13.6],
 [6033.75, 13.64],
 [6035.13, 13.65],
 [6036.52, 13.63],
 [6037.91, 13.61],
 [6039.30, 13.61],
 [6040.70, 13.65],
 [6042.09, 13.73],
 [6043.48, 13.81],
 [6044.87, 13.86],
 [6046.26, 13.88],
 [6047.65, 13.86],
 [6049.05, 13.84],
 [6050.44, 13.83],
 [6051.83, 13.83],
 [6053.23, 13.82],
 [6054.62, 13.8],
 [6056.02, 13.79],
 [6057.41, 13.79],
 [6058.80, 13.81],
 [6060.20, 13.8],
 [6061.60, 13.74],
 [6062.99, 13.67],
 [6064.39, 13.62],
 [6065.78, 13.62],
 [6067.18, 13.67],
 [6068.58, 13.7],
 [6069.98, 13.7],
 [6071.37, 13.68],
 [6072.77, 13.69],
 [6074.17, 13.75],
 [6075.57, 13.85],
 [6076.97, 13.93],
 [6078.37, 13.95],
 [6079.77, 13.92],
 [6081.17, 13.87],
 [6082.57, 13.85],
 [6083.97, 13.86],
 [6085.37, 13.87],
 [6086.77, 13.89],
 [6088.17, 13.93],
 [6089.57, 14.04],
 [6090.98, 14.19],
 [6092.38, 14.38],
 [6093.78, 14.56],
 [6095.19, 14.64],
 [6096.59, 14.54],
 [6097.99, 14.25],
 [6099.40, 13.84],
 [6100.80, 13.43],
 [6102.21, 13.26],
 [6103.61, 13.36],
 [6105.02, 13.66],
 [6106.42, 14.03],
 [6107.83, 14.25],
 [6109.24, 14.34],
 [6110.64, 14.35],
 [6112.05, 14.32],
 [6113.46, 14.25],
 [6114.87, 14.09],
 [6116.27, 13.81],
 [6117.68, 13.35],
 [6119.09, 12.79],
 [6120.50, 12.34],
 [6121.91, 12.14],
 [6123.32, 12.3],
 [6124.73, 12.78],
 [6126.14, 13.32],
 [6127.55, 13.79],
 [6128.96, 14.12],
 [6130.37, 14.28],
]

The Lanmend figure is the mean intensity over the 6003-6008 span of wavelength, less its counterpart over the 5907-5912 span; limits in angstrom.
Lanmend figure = 2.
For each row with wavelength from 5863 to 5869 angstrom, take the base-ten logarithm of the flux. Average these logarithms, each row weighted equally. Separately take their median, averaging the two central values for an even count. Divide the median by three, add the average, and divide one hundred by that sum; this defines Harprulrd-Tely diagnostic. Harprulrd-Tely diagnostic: 69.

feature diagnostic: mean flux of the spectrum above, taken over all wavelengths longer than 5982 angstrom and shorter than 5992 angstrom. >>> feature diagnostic 12.8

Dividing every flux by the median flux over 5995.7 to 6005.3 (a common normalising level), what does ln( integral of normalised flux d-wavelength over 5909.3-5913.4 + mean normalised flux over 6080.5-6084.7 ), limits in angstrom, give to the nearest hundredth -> 1.55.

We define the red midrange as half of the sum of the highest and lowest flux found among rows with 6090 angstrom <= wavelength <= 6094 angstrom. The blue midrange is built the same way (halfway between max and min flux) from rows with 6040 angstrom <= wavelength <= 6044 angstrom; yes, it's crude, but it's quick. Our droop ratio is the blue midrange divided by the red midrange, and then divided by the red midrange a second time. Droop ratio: 0.066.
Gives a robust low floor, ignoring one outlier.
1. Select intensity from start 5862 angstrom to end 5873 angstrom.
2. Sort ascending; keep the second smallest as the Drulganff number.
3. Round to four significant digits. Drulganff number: 12.00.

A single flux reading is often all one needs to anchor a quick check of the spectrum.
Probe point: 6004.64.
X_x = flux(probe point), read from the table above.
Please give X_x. 13.14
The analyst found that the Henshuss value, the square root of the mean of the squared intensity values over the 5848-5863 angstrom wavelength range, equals 12.1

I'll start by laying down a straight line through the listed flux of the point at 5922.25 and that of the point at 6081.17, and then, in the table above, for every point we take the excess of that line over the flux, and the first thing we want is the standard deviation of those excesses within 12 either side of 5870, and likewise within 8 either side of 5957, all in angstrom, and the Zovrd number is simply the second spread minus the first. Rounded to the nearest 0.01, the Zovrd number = -0.18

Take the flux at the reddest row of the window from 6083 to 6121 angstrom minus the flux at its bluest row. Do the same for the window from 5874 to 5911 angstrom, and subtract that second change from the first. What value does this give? -1.3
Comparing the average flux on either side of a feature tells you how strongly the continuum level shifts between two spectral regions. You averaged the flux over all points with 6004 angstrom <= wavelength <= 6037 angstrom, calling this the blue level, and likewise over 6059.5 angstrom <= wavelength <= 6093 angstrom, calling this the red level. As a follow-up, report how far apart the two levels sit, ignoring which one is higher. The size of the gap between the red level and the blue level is 0.6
